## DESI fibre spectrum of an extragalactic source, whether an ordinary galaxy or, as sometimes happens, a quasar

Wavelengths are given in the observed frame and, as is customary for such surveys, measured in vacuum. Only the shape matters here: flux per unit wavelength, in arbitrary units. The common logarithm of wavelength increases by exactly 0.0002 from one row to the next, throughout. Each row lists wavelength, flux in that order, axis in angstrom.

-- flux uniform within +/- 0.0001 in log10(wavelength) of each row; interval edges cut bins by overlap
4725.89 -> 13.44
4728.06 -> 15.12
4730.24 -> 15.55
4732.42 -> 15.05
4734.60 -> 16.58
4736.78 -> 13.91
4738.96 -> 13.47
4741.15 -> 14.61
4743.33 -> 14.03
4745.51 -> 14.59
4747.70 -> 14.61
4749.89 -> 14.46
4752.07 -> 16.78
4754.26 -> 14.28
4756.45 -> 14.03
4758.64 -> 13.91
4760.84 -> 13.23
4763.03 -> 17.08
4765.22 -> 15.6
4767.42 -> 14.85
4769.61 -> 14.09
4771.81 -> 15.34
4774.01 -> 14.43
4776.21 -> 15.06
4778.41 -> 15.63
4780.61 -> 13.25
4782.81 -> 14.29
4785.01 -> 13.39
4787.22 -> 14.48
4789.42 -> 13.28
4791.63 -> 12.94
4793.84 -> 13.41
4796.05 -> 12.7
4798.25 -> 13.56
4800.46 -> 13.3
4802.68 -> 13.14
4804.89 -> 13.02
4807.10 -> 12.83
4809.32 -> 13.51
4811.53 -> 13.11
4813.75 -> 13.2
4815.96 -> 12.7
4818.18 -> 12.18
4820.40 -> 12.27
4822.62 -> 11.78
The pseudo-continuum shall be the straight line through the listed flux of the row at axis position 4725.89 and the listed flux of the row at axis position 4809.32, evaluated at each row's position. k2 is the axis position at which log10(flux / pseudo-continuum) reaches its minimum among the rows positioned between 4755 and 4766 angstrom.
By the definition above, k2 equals 4760.84 angstrom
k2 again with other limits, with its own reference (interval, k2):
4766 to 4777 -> 4769.61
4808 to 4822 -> 4818.18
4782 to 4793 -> 4791.63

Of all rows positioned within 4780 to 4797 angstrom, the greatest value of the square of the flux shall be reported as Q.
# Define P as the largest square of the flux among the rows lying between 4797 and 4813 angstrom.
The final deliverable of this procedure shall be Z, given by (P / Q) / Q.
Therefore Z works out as 0.0042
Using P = 184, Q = 210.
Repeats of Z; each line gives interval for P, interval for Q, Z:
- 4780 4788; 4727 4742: 0.0028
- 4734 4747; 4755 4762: 0.0071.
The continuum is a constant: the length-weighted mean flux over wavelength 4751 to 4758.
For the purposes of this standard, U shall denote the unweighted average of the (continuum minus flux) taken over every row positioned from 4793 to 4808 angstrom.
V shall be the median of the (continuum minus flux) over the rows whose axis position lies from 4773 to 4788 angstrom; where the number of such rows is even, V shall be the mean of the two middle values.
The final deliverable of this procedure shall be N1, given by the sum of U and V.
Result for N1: 2.3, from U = 1.81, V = 0.5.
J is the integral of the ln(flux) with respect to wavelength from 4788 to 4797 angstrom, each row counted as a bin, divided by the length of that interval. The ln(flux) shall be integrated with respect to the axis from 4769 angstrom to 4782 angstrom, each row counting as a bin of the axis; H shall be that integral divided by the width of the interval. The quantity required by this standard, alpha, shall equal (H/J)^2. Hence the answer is 1.09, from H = 2.68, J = 2.574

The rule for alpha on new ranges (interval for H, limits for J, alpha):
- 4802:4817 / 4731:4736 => 0.87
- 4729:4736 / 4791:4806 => 1.14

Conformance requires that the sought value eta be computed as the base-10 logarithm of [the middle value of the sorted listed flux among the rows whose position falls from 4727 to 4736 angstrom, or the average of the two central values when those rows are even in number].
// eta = 1.186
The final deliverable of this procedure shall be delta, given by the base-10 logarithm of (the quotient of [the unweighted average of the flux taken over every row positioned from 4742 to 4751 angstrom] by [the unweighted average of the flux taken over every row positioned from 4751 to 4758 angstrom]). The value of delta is -0.018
